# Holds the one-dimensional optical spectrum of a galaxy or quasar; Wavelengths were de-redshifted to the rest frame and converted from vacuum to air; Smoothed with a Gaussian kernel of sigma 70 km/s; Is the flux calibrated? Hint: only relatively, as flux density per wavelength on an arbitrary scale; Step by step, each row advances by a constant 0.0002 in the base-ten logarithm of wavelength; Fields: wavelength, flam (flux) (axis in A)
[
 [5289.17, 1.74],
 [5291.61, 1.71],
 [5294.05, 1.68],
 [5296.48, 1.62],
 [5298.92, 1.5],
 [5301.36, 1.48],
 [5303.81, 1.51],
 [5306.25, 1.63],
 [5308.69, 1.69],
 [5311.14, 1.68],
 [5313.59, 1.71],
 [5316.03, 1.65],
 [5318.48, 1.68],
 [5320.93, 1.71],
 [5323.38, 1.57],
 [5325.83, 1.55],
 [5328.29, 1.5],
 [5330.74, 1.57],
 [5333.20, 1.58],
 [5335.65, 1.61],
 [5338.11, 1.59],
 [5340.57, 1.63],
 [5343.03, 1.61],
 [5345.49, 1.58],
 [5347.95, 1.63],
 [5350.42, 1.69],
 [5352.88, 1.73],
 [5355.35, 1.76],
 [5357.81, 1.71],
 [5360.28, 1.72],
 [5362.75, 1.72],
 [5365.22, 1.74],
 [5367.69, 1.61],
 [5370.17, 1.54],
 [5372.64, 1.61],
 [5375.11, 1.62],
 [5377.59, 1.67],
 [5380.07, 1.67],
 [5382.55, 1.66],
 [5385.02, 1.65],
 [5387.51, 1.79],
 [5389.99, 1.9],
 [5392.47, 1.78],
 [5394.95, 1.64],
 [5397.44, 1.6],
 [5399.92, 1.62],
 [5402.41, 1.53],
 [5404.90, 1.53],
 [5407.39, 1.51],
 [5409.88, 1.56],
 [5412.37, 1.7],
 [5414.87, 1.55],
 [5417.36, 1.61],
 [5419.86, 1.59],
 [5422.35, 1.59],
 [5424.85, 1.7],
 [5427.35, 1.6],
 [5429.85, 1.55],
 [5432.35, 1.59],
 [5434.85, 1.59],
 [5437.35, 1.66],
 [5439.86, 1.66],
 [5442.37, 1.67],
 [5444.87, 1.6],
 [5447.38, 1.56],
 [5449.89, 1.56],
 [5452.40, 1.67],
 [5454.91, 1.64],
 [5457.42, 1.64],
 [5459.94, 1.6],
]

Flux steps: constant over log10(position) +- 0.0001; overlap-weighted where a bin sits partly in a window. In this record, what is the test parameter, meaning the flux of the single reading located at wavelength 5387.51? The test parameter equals 1.79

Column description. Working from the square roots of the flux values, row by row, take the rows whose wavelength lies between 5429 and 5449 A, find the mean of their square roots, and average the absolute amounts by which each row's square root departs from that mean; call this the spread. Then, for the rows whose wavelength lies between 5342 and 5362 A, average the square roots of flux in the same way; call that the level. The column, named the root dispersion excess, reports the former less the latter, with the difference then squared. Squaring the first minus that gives 1.64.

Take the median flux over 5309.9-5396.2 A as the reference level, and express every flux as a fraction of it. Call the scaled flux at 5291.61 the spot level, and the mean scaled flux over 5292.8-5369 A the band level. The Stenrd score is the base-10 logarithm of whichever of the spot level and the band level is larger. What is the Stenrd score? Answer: 0.016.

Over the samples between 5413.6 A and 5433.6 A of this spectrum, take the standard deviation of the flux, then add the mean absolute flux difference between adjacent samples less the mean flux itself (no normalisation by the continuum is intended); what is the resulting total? -1.50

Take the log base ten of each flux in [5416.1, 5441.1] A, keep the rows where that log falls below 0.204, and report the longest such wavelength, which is 5434.85 A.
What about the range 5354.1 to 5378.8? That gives 5370.17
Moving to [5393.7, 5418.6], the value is 5414.87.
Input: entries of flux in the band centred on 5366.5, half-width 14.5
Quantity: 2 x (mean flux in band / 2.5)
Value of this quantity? 1.34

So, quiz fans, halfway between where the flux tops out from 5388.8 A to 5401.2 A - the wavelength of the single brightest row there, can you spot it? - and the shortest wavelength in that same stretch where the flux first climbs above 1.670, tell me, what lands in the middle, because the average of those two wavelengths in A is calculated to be 5390.0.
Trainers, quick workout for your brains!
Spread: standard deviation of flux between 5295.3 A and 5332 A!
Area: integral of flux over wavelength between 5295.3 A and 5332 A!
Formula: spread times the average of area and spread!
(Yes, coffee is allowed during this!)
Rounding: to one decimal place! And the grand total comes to 2.4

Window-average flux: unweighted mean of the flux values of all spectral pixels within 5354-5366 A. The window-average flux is 1.73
